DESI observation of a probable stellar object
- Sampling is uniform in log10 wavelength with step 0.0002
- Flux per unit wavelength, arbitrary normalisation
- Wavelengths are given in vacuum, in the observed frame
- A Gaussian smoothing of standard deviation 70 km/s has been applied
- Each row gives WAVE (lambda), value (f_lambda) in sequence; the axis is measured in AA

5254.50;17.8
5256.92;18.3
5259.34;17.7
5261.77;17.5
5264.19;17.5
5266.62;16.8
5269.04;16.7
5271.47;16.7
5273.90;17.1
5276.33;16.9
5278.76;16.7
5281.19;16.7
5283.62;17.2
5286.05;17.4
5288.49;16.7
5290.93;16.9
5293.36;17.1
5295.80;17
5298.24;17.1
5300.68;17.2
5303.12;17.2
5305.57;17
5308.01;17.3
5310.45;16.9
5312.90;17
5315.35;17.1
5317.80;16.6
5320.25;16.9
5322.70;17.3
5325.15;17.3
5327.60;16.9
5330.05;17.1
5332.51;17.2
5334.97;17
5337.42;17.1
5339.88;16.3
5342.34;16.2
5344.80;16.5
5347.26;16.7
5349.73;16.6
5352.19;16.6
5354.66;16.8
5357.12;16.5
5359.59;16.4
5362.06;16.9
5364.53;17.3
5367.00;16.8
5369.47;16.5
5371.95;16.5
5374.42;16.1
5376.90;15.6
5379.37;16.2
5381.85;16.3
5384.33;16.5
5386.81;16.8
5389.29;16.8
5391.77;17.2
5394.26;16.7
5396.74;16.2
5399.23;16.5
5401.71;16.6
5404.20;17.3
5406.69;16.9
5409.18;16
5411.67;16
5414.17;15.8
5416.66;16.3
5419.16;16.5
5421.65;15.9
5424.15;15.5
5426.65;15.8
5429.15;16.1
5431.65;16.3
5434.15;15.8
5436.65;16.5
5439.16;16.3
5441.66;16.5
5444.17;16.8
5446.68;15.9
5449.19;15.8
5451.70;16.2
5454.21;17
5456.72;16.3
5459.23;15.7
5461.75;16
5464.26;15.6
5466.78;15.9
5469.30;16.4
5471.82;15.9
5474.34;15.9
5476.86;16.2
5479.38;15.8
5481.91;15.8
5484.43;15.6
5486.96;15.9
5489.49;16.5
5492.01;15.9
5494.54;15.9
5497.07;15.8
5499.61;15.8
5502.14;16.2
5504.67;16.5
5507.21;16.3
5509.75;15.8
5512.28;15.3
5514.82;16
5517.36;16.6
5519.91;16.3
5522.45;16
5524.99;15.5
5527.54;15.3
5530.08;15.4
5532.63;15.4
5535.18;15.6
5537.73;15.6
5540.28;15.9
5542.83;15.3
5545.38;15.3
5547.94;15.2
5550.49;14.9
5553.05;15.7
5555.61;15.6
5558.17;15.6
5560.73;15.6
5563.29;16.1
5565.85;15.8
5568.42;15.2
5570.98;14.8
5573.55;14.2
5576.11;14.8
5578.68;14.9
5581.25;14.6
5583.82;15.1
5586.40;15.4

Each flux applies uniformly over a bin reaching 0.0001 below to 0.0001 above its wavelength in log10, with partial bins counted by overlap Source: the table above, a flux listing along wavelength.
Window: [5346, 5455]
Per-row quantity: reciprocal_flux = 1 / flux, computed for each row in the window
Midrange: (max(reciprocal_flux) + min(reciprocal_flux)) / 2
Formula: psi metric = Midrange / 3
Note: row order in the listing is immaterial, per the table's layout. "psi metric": 0.0204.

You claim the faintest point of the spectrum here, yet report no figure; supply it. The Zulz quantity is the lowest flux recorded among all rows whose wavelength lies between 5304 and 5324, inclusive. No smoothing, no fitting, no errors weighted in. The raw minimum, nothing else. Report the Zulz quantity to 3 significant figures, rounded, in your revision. 16.6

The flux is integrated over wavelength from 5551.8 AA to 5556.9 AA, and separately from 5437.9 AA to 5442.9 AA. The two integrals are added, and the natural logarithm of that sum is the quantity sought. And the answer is 5.09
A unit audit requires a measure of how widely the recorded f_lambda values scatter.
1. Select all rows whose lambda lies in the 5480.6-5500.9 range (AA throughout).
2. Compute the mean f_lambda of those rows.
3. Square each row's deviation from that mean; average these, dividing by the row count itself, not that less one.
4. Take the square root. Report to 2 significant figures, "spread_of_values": 0.24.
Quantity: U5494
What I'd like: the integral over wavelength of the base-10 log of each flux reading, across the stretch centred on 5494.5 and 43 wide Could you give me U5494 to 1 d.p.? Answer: 51.7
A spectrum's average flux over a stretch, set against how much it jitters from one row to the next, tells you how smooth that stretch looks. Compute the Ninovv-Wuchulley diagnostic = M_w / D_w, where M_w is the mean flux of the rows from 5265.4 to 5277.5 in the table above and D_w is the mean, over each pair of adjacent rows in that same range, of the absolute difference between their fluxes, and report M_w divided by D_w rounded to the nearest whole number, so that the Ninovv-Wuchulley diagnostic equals 96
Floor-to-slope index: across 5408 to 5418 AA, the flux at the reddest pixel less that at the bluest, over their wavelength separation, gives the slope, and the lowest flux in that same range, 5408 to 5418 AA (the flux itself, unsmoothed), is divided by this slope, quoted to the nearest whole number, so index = 394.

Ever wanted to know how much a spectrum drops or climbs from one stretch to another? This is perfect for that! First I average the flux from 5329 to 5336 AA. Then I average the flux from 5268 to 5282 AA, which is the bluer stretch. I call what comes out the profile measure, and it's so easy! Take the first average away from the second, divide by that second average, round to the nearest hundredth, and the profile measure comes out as -0.02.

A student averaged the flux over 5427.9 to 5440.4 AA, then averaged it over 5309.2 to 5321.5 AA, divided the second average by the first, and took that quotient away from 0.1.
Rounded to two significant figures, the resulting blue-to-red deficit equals -0.94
